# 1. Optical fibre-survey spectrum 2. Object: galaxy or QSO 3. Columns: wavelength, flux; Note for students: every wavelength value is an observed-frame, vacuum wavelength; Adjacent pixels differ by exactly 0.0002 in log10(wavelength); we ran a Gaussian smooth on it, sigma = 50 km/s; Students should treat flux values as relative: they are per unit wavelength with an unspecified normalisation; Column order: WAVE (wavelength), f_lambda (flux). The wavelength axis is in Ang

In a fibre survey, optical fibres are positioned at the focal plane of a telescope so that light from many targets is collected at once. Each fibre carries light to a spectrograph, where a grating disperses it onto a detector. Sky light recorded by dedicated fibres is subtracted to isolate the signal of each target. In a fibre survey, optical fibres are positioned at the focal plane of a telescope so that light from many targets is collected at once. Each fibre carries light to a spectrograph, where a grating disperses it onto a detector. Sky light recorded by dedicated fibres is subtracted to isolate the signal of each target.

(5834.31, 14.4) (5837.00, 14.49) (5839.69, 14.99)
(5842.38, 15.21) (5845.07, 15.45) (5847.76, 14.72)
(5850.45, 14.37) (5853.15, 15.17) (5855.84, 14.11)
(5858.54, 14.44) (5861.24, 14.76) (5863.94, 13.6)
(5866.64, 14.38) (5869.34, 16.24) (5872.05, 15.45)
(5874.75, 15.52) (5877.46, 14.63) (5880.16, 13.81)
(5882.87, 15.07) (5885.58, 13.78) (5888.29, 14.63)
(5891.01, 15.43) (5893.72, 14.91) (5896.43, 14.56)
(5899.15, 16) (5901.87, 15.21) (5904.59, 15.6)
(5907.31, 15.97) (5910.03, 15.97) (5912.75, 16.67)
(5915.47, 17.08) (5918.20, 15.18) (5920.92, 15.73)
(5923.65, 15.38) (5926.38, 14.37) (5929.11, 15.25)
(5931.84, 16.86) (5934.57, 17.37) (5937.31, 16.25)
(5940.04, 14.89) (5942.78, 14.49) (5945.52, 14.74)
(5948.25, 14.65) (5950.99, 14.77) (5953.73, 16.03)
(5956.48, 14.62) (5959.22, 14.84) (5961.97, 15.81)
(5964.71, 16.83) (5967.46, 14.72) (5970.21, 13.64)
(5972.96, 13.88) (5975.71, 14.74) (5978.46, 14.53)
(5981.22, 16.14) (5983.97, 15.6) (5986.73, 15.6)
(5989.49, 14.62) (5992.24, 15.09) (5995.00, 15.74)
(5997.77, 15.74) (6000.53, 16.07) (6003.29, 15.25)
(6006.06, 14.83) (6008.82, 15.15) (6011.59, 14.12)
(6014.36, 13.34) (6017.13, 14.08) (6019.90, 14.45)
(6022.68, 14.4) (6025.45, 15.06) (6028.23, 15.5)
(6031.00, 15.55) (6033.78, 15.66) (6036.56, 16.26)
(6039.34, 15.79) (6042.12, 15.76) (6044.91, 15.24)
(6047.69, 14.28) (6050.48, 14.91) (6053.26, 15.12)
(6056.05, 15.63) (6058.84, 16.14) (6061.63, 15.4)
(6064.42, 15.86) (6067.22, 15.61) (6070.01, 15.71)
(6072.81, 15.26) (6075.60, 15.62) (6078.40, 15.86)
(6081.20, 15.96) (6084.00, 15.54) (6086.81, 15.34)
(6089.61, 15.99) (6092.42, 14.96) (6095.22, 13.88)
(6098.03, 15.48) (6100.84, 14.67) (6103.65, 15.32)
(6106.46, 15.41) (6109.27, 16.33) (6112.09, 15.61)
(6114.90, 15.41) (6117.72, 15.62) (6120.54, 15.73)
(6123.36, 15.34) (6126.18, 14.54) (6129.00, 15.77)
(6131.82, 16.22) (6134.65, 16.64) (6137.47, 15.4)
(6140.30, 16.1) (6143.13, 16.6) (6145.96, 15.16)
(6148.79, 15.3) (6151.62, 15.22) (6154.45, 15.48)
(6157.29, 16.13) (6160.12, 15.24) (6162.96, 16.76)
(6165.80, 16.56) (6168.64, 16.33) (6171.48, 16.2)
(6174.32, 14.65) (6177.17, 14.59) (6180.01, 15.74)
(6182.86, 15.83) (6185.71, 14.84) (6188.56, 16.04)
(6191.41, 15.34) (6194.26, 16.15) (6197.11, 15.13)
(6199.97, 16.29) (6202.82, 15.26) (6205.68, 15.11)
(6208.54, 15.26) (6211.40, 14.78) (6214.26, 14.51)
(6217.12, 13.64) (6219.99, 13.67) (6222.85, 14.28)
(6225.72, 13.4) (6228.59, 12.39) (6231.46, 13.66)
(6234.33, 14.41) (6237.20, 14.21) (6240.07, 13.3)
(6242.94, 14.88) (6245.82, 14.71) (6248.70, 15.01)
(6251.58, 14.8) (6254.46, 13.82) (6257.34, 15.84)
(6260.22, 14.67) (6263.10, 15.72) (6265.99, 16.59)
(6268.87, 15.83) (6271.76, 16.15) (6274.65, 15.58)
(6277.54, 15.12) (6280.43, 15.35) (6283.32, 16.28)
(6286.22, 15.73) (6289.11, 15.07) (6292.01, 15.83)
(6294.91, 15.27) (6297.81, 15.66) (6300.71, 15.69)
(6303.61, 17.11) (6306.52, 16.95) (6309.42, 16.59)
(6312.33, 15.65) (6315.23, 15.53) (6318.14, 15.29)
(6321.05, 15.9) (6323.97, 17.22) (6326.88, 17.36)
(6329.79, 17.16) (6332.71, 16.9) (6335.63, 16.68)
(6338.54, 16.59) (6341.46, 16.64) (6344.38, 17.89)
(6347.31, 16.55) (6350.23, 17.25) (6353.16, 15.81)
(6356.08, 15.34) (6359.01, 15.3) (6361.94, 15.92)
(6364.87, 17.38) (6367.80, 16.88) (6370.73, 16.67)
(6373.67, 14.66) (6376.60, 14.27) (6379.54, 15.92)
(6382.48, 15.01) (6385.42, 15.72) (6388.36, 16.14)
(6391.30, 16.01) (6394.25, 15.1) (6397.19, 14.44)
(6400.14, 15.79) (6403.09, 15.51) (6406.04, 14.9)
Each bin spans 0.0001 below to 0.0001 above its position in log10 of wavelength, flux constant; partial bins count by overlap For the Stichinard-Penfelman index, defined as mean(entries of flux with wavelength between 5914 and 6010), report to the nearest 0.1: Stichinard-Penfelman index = 15.3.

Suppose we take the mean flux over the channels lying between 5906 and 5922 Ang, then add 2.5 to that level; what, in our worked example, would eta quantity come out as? 18.6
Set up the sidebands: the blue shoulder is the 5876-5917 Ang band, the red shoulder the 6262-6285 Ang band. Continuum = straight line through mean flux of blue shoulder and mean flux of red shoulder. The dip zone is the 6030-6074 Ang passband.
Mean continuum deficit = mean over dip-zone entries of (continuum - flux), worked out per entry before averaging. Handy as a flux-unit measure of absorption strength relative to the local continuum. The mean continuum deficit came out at 0.00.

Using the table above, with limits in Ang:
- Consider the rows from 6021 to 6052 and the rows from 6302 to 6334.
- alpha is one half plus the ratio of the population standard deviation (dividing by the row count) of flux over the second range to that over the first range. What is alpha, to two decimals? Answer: 1.77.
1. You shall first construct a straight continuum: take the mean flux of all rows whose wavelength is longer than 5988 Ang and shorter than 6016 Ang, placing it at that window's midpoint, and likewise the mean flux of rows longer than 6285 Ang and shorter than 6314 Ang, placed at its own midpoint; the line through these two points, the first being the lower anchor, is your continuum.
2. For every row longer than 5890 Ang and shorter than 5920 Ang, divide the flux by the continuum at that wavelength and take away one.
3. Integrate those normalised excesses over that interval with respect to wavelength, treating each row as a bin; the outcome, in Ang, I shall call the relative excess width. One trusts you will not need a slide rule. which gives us 2.1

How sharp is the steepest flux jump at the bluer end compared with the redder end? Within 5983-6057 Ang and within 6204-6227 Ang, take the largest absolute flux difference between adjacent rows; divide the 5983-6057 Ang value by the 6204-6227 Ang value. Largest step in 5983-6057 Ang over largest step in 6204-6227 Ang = 1.2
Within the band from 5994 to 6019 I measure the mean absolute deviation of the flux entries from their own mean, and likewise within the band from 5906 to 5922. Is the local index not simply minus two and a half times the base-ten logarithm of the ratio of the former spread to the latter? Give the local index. -0.4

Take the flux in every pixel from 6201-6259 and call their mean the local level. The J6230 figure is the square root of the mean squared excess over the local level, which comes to 0.82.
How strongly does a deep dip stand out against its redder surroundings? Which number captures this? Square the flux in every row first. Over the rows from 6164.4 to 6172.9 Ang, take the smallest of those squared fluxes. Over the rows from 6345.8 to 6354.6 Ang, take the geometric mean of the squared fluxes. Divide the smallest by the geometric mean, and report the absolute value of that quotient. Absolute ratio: 0.96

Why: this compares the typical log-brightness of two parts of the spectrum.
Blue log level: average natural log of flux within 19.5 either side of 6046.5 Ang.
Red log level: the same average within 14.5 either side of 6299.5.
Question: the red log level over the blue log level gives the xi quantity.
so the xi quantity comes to 1.01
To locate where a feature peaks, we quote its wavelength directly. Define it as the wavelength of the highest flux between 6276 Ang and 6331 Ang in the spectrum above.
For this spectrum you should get 6326.88 Ang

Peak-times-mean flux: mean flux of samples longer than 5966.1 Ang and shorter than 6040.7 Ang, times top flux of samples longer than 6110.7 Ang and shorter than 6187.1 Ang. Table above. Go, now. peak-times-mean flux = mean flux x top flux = 252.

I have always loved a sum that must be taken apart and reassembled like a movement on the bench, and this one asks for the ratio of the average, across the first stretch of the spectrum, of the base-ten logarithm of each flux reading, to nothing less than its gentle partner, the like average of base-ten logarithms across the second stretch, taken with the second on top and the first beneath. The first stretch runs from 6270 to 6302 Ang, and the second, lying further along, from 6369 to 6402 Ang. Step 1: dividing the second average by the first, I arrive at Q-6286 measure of 1.00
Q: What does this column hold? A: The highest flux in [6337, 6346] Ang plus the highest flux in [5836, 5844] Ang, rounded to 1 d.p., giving 33.1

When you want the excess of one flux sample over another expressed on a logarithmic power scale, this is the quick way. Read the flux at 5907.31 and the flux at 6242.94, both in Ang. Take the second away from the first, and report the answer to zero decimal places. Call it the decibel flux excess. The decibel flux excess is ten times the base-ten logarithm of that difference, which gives 0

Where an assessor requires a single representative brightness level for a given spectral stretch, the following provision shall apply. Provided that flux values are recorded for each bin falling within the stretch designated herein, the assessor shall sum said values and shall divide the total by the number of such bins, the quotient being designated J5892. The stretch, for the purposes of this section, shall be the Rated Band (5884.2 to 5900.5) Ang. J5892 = 14.9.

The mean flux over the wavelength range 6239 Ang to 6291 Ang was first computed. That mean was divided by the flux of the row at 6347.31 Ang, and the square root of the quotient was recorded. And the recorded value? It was 0.960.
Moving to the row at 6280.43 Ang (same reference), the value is 0.997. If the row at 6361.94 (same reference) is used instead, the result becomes 0.979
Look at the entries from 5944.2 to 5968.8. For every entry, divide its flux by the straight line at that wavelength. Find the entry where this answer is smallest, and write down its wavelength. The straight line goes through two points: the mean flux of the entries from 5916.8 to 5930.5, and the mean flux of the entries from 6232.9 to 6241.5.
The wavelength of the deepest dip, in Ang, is 5948.25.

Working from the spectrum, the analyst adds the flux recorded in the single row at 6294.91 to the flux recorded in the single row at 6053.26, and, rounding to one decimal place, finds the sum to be 30.4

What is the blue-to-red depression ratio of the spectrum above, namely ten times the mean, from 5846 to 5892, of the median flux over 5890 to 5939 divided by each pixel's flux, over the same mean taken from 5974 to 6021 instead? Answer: 10.2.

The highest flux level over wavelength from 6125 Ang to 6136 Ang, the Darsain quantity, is 16.64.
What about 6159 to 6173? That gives 16.76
